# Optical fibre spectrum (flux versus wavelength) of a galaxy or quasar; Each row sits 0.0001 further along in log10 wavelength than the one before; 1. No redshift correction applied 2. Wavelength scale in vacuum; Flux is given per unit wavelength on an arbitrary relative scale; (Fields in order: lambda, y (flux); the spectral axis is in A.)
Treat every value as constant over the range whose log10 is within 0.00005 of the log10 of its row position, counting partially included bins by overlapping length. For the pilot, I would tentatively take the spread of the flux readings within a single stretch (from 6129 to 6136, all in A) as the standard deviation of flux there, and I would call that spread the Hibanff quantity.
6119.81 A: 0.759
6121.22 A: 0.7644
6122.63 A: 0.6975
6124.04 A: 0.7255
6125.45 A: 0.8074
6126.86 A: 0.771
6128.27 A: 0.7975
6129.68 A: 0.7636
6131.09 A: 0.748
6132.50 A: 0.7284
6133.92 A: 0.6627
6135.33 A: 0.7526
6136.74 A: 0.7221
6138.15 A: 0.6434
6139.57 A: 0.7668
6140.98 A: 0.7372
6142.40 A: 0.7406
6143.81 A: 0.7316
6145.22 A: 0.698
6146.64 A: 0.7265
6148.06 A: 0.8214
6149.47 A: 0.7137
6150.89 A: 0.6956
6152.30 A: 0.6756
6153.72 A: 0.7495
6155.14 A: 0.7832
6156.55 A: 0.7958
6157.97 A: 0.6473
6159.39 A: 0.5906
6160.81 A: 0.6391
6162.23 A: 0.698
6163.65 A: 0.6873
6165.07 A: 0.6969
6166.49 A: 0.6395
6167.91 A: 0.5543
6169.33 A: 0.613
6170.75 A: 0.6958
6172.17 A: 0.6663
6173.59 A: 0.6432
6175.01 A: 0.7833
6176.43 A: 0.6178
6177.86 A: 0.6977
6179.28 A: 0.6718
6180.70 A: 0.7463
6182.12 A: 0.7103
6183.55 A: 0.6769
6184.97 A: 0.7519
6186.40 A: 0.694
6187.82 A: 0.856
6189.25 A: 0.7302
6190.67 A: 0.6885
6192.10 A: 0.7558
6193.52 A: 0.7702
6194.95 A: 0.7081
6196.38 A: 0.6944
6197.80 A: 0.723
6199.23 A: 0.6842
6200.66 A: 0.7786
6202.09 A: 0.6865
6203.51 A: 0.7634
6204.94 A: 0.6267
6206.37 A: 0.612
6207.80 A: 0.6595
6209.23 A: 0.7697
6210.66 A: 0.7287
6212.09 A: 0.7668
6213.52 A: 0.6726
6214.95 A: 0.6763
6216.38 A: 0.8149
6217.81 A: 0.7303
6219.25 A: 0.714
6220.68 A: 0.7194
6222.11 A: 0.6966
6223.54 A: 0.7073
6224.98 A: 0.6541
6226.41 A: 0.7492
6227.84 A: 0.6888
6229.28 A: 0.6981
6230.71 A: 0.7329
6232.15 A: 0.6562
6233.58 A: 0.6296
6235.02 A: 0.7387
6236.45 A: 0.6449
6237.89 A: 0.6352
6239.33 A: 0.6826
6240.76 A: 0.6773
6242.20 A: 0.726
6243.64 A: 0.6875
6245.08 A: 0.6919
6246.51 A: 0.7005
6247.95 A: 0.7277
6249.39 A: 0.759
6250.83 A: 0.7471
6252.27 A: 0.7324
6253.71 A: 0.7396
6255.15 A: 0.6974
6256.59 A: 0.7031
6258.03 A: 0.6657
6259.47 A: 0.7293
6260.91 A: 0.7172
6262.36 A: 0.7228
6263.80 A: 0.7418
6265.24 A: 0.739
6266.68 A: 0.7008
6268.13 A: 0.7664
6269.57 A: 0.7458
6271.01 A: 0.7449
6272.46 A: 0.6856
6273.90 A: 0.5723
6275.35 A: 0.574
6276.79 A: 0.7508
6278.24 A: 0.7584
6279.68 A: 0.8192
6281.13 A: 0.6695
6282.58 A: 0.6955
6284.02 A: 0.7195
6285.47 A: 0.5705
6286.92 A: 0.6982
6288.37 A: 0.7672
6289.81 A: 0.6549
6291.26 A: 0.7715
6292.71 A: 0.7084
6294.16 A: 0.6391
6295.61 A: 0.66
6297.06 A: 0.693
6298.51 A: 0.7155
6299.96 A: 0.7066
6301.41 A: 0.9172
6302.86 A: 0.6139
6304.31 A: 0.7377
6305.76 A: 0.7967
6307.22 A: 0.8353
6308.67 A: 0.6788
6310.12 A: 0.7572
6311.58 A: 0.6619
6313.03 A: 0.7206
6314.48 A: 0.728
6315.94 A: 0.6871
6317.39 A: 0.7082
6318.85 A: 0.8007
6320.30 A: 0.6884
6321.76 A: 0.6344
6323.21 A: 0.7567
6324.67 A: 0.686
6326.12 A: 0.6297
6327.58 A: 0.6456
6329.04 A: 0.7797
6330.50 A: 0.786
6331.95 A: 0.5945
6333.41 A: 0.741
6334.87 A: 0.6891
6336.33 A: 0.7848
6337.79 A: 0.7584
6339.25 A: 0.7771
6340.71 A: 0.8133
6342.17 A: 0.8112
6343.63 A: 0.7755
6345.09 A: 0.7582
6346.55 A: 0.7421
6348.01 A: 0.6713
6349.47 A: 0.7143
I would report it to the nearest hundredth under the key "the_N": 0.04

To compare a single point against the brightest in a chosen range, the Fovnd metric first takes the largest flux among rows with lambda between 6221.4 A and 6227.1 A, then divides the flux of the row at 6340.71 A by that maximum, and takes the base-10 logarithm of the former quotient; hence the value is 0.036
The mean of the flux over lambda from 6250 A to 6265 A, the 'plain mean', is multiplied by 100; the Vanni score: 72.0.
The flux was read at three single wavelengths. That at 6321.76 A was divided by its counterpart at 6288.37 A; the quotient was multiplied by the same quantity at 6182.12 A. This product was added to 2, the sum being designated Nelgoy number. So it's 2.59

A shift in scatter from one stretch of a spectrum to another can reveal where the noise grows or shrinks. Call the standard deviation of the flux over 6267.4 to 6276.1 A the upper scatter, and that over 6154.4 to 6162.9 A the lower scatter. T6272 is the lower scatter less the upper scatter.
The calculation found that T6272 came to -0.005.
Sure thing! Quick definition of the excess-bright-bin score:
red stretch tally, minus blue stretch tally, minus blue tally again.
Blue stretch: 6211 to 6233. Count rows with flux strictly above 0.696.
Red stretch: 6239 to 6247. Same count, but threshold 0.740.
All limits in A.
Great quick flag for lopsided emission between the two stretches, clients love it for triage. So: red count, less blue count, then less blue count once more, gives -20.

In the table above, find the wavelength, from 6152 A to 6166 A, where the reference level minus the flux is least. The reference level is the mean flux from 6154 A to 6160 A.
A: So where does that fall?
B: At 6156.55 A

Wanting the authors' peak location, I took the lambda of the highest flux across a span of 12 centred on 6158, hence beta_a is 6156.55 A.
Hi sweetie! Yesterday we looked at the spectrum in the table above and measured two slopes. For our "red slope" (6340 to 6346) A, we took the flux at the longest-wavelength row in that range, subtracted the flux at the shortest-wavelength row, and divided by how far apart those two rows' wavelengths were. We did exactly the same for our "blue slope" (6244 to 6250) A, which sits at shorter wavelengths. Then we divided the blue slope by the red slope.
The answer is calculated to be -1.24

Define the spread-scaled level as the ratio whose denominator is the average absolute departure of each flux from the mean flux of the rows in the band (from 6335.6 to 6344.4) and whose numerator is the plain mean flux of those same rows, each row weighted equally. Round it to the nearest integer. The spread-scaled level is 46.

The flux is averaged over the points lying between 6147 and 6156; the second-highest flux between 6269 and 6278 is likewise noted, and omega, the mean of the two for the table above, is 0.74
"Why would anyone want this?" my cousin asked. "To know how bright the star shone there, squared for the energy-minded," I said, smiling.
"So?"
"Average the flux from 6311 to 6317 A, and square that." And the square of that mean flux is 0.49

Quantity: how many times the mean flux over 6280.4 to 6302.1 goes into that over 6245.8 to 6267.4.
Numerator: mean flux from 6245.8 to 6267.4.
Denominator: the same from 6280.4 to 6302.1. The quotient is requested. 1.02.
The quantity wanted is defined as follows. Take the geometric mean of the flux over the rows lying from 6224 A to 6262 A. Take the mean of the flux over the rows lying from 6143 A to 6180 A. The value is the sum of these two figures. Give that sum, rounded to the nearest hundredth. 1.39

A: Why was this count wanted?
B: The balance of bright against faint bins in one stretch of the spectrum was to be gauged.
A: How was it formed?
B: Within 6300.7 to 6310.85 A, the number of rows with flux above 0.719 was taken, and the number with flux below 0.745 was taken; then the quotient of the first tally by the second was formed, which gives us 1.67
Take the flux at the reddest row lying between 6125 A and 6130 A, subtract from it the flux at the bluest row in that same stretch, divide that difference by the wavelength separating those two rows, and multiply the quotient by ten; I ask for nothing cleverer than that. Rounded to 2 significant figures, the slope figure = -0.10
